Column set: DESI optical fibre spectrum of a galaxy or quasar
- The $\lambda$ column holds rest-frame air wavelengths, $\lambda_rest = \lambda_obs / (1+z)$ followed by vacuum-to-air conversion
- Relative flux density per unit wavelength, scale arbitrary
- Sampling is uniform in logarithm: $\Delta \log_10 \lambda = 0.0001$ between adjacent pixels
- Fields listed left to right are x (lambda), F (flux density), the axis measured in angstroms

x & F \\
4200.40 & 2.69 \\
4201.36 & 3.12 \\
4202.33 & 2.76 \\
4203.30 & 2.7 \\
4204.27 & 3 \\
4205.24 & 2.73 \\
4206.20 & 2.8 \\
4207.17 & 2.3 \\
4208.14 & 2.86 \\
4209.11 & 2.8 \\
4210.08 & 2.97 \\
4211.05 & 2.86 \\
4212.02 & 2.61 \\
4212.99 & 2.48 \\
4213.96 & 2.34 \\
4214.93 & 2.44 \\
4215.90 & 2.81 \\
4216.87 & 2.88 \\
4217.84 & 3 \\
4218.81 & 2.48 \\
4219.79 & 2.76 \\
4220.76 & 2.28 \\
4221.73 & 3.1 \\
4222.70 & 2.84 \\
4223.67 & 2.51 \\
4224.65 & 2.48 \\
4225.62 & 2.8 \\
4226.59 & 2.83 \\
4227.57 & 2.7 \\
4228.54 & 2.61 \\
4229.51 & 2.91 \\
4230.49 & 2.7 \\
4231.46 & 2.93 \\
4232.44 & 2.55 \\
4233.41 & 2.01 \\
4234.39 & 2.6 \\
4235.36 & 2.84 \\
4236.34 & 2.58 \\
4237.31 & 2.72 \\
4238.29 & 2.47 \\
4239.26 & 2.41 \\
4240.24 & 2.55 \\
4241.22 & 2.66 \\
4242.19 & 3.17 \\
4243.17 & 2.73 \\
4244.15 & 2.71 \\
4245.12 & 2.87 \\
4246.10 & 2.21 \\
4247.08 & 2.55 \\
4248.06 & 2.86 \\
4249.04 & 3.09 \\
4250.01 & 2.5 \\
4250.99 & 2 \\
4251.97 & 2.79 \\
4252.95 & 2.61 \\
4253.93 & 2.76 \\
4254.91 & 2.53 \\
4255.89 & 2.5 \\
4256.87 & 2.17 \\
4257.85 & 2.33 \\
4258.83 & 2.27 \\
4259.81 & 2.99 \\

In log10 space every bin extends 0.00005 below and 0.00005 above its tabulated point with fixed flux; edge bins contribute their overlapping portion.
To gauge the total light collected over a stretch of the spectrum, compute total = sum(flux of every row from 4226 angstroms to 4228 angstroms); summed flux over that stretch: 5.53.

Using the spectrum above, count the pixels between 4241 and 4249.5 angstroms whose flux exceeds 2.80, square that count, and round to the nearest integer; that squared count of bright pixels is 16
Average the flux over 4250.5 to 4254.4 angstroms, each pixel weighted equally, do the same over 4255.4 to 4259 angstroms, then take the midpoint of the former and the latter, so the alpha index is 2.43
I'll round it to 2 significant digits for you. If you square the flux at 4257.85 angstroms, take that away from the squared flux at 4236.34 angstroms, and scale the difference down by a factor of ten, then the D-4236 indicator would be 0.12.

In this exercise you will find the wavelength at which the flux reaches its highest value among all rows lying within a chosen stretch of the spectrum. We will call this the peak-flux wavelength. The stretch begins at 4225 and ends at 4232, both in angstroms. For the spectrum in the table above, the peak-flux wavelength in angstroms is 4231.46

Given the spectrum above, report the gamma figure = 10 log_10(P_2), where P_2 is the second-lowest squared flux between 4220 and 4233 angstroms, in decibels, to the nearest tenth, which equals 7.9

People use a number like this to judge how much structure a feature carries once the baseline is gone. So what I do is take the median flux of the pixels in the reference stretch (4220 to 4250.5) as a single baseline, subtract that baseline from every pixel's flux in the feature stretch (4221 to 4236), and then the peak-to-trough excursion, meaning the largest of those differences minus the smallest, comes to 1.1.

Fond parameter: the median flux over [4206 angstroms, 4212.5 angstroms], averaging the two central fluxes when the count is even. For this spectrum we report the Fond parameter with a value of 2.80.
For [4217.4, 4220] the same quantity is 2.76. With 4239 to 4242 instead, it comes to 2.55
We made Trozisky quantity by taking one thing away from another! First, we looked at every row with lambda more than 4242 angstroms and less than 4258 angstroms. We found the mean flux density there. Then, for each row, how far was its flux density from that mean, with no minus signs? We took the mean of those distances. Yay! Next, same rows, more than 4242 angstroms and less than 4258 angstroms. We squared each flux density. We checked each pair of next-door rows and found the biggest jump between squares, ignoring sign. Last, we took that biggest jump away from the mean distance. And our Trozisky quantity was -3.5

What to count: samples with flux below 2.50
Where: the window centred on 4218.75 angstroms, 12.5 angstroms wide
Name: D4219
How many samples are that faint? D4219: 6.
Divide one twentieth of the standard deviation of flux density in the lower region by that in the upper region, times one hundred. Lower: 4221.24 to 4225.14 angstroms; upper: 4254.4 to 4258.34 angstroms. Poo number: 9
